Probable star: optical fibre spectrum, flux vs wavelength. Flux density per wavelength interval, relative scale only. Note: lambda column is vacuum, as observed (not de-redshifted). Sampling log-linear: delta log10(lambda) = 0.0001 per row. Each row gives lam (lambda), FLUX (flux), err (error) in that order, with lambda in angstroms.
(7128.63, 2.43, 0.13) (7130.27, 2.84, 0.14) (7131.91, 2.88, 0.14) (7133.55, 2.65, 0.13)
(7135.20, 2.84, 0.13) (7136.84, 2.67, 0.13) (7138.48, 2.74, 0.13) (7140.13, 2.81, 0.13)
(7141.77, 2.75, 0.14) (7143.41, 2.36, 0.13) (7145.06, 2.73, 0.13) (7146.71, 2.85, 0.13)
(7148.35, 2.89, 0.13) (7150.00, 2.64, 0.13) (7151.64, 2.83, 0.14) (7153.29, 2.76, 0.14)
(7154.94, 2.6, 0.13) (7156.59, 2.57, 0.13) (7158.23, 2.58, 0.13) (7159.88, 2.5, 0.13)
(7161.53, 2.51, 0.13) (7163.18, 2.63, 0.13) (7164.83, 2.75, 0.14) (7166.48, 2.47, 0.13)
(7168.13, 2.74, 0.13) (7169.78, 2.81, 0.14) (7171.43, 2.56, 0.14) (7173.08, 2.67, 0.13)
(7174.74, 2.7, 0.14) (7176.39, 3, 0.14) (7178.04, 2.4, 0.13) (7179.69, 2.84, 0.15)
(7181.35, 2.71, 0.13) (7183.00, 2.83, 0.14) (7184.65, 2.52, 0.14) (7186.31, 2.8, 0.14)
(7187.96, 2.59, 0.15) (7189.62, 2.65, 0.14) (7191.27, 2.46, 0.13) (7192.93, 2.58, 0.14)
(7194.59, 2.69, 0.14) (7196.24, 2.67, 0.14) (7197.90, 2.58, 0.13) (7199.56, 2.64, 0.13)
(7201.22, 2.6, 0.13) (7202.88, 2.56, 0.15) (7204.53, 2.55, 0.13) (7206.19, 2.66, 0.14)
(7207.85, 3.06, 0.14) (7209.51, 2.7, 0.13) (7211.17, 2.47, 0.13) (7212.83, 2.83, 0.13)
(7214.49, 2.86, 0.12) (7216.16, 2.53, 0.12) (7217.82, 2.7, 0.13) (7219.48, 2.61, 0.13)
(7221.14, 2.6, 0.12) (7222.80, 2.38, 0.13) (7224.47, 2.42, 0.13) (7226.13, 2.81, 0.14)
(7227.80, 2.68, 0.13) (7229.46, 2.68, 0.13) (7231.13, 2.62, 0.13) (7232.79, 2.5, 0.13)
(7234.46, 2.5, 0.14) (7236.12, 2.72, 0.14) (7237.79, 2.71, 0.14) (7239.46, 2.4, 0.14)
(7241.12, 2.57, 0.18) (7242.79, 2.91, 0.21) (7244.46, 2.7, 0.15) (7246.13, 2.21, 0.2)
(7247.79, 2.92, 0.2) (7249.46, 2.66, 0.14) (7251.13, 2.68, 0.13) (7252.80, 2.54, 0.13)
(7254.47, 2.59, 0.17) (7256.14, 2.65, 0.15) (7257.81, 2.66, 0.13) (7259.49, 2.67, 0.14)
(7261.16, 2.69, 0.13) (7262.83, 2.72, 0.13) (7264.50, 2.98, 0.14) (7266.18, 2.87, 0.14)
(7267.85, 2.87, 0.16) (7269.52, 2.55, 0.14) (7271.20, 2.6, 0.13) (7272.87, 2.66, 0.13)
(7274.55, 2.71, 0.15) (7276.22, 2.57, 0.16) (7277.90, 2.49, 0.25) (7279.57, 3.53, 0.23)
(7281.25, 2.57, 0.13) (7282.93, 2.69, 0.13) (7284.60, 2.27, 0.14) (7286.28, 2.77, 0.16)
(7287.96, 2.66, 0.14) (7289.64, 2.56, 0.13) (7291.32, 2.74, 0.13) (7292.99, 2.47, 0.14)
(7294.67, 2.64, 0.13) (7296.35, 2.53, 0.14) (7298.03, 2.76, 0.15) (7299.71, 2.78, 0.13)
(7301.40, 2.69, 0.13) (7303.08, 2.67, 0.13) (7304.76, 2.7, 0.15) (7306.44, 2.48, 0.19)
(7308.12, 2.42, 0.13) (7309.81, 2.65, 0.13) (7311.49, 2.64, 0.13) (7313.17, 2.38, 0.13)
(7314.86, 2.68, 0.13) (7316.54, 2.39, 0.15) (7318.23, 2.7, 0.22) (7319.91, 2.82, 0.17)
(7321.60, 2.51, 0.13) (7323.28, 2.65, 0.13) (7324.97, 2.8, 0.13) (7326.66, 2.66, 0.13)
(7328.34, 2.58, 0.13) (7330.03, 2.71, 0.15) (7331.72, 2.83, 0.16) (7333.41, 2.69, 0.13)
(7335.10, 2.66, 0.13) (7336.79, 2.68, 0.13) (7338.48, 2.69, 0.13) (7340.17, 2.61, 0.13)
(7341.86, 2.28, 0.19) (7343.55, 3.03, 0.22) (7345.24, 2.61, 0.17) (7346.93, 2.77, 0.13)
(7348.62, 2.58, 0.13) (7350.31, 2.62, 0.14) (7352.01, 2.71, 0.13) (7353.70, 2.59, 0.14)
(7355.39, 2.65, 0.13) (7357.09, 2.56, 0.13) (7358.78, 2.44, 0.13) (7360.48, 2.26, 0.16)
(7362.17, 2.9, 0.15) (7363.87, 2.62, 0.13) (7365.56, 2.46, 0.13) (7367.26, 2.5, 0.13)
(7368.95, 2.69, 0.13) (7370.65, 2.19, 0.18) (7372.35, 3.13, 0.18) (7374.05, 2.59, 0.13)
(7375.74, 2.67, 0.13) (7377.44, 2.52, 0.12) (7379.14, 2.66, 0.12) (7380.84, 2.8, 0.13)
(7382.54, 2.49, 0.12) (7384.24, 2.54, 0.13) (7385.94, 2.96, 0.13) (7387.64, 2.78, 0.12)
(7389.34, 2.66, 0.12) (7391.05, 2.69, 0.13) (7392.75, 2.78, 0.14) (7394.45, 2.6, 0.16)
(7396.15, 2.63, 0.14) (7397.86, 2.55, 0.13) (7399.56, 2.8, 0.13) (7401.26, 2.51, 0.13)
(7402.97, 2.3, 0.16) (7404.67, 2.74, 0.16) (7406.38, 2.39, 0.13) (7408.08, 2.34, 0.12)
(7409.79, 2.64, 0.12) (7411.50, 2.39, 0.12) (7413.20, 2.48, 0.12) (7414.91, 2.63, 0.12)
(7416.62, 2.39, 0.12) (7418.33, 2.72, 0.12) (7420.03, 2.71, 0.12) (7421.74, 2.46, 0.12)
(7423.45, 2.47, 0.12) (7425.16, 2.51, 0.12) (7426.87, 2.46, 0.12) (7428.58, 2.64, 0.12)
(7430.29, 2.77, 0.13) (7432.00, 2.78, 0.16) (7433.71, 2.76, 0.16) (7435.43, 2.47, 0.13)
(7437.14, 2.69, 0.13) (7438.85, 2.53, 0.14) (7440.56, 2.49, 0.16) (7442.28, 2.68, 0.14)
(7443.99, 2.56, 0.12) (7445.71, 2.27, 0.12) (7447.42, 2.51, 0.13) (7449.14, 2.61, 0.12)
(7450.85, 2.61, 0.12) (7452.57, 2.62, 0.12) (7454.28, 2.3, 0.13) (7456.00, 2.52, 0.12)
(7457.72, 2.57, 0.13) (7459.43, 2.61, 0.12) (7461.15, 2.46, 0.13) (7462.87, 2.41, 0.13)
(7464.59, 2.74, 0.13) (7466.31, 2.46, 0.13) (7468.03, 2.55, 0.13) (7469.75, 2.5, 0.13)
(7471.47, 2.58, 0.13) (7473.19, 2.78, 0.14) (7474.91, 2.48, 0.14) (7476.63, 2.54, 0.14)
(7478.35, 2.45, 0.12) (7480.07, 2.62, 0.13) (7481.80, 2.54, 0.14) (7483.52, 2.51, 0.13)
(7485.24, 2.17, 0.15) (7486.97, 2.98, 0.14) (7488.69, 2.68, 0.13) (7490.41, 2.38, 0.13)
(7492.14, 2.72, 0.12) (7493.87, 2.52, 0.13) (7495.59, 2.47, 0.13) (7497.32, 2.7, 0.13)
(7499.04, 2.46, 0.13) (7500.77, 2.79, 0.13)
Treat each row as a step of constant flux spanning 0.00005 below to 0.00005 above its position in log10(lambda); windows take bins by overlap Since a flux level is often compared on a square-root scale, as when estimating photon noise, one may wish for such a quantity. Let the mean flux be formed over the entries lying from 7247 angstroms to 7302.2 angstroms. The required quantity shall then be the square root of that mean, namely 1.64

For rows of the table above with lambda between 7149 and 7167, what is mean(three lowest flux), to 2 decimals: 2.49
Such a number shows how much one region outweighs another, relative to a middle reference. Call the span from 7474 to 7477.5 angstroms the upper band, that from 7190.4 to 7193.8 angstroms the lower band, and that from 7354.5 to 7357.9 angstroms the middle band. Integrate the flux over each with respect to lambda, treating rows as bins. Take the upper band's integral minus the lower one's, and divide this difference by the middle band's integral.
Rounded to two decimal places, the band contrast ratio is 0.03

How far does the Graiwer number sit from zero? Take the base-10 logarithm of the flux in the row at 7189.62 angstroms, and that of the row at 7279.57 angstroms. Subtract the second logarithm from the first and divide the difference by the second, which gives -0.23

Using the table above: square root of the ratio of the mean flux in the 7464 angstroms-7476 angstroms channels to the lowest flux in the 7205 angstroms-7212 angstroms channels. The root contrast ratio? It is 1.02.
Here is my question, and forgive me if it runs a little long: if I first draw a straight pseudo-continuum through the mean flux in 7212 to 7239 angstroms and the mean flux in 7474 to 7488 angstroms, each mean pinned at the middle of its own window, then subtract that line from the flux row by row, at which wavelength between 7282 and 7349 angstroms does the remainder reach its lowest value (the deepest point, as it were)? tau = 7284.60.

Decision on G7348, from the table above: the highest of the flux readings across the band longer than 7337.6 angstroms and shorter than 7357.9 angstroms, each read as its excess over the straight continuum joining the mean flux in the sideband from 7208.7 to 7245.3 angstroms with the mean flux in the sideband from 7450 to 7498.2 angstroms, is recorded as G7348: 0.44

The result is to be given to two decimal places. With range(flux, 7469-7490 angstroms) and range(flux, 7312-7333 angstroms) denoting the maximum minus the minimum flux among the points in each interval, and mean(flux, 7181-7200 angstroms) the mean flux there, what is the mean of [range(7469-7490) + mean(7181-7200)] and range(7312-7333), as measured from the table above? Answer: 1.95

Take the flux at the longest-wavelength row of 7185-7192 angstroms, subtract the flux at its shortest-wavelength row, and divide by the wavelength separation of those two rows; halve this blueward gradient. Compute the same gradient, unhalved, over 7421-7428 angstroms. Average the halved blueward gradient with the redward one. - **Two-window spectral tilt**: -0.017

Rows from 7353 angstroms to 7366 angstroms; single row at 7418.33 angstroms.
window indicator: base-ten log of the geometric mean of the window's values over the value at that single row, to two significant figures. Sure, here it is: -0.027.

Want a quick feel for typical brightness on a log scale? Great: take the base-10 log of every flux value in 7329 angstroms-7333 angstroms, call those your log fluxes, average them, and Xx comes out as 0.44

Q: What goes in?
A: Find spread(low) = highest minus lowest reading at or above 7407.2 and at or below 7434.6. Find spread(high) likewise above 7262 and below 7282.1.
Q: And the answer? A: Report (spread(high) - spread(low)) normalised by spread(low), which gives 1.36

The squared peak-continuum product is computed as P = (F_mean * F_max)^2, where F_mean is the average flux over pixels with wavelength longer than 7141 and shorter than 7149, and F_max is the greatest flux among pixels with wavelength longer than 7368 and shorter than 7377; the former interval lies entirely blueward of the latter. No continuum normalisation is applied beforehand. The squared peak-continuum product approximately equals 72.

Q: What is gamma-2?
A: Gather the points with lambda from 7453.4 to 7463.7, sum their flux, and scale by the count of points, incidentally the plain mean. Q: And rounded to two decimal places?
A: 2.48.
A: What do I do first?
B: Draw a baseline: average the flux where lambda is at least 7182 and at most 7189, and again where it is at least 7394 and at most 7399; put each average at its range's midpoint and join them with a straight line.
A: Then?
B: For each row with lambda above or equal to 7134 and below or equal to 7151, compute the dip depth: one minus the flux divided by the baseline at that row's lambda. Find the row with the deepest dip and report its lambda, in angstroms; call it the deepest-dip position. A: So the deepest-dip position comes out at 7143.41 angstroms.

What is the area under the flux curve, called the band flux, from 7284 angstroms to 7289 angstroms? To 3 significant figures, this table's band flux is 12.9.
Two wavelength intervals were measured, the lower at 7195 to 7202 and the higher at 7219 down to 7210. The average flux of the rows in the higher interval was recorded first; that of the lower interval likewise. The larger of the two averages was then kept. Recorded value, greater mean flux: 2.68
